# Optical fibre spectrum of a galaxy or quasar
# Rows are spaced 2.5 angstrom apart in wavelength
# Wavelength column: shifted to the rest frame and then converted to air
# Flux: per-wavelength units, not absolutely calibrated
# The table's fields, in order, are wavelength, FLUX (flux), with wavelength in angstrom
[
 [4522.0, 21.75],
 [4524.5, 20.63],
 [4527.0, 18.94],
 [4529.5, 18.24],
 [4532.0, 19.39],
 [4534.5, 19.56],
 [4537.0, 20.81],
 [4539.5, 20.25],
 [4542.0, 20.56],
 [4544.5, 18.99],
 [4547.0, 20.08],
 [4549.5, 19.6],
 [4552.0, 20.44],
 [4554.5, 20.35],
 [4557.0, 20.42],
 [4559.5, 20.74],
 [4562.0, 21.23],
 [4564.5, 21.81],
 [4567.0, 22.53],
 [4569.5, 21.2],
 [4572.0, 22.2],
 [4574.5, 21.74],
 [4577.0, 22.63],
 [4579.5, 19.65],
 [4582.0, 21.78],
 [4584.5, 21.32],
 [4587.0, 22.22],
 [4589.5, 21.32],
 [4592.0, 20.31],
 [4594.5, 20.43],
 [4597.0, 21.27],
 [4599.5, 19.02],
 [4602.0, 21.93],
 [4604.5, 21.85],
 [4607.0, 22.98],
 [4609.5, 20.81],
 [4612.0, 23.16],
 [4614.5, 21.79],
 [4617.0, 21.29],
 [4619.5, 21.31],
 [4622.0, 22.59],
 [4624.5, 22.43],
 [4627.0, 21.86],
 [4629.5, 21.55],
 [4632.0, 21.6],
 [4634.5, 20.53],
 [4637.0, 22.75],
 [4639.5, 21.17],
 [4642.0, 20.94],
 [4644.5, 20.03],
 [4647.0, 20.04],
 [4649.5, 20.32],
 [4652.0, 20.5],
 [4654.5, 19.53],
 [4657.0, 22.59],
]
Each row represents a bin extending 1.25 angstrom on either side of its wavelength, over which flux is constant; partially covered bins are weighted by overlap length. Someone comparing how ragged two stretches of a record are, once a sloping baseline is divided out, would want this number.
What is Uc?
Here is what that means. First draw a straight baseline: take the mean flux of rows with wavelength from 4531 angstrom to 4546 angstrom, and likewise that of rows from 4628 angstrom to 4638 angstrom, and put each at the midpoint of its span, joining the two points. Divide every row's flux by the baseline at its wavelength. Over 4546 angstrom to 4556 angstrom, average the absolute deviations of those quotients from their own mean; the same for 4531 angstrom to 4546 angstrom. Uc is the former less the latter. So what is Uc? -0.017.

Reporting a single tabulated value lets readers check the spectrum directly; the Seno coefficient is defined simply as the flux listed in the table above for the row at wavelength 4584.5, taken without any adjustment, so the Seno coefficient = 21.32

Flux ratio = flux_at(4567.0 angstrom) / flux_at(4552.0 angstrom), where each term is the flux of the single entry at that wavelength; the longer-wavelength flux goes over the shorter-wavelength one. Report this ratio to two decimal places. 1.10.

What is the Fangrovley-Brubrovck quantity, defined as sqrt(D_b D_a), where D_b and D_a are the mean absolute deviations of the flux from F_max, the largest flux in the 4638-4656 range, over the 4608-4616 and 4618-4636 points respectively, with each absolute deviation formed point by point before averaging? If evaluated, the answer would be 0.84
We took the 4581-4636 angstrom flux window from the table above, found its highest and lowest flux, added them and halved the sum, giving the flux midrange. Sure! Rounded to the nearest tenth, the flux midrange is 21.1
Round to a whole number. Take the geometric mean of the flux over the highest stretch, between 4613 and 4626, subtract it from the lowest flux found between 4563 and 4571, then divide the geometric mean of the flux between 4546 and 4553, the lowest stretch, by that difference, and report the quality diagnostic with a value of -30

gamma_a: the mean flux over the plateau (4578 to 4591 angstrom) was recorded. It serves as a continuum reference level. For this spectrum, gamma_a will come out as 21.3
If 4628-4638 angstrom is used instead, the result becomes 21.6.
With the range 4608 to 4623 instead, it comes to 21.8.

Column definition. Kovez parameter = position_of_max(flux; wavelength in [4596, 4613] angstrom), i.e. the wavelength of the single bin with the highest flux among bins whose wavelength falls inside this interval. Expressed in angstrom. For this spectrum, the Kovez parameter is 4612.0 angstrom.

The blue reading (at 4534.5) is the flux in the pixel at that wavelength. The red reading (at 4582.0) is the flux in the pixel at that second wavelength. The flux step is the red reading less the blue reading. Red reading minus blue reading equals 2.2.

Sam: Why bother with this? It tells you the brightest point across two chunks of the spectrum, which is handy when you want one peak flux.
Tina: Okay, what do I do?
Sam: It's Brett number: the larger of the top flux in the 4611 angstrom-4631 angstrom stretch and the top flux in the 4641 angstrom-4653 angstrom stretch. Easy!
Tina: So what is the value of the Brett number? 23.2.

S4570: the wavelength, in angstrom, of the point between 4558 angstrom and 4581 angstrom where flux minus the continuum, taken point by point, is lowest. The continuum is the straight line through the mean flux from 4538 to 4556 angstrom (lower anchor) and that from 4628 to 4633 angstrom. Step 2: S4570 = 4579.5 angstrom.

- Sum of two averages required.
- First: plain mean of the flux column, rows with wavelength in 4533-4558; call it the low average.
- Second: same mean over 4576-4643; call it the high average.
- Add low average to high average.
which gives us 41.6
